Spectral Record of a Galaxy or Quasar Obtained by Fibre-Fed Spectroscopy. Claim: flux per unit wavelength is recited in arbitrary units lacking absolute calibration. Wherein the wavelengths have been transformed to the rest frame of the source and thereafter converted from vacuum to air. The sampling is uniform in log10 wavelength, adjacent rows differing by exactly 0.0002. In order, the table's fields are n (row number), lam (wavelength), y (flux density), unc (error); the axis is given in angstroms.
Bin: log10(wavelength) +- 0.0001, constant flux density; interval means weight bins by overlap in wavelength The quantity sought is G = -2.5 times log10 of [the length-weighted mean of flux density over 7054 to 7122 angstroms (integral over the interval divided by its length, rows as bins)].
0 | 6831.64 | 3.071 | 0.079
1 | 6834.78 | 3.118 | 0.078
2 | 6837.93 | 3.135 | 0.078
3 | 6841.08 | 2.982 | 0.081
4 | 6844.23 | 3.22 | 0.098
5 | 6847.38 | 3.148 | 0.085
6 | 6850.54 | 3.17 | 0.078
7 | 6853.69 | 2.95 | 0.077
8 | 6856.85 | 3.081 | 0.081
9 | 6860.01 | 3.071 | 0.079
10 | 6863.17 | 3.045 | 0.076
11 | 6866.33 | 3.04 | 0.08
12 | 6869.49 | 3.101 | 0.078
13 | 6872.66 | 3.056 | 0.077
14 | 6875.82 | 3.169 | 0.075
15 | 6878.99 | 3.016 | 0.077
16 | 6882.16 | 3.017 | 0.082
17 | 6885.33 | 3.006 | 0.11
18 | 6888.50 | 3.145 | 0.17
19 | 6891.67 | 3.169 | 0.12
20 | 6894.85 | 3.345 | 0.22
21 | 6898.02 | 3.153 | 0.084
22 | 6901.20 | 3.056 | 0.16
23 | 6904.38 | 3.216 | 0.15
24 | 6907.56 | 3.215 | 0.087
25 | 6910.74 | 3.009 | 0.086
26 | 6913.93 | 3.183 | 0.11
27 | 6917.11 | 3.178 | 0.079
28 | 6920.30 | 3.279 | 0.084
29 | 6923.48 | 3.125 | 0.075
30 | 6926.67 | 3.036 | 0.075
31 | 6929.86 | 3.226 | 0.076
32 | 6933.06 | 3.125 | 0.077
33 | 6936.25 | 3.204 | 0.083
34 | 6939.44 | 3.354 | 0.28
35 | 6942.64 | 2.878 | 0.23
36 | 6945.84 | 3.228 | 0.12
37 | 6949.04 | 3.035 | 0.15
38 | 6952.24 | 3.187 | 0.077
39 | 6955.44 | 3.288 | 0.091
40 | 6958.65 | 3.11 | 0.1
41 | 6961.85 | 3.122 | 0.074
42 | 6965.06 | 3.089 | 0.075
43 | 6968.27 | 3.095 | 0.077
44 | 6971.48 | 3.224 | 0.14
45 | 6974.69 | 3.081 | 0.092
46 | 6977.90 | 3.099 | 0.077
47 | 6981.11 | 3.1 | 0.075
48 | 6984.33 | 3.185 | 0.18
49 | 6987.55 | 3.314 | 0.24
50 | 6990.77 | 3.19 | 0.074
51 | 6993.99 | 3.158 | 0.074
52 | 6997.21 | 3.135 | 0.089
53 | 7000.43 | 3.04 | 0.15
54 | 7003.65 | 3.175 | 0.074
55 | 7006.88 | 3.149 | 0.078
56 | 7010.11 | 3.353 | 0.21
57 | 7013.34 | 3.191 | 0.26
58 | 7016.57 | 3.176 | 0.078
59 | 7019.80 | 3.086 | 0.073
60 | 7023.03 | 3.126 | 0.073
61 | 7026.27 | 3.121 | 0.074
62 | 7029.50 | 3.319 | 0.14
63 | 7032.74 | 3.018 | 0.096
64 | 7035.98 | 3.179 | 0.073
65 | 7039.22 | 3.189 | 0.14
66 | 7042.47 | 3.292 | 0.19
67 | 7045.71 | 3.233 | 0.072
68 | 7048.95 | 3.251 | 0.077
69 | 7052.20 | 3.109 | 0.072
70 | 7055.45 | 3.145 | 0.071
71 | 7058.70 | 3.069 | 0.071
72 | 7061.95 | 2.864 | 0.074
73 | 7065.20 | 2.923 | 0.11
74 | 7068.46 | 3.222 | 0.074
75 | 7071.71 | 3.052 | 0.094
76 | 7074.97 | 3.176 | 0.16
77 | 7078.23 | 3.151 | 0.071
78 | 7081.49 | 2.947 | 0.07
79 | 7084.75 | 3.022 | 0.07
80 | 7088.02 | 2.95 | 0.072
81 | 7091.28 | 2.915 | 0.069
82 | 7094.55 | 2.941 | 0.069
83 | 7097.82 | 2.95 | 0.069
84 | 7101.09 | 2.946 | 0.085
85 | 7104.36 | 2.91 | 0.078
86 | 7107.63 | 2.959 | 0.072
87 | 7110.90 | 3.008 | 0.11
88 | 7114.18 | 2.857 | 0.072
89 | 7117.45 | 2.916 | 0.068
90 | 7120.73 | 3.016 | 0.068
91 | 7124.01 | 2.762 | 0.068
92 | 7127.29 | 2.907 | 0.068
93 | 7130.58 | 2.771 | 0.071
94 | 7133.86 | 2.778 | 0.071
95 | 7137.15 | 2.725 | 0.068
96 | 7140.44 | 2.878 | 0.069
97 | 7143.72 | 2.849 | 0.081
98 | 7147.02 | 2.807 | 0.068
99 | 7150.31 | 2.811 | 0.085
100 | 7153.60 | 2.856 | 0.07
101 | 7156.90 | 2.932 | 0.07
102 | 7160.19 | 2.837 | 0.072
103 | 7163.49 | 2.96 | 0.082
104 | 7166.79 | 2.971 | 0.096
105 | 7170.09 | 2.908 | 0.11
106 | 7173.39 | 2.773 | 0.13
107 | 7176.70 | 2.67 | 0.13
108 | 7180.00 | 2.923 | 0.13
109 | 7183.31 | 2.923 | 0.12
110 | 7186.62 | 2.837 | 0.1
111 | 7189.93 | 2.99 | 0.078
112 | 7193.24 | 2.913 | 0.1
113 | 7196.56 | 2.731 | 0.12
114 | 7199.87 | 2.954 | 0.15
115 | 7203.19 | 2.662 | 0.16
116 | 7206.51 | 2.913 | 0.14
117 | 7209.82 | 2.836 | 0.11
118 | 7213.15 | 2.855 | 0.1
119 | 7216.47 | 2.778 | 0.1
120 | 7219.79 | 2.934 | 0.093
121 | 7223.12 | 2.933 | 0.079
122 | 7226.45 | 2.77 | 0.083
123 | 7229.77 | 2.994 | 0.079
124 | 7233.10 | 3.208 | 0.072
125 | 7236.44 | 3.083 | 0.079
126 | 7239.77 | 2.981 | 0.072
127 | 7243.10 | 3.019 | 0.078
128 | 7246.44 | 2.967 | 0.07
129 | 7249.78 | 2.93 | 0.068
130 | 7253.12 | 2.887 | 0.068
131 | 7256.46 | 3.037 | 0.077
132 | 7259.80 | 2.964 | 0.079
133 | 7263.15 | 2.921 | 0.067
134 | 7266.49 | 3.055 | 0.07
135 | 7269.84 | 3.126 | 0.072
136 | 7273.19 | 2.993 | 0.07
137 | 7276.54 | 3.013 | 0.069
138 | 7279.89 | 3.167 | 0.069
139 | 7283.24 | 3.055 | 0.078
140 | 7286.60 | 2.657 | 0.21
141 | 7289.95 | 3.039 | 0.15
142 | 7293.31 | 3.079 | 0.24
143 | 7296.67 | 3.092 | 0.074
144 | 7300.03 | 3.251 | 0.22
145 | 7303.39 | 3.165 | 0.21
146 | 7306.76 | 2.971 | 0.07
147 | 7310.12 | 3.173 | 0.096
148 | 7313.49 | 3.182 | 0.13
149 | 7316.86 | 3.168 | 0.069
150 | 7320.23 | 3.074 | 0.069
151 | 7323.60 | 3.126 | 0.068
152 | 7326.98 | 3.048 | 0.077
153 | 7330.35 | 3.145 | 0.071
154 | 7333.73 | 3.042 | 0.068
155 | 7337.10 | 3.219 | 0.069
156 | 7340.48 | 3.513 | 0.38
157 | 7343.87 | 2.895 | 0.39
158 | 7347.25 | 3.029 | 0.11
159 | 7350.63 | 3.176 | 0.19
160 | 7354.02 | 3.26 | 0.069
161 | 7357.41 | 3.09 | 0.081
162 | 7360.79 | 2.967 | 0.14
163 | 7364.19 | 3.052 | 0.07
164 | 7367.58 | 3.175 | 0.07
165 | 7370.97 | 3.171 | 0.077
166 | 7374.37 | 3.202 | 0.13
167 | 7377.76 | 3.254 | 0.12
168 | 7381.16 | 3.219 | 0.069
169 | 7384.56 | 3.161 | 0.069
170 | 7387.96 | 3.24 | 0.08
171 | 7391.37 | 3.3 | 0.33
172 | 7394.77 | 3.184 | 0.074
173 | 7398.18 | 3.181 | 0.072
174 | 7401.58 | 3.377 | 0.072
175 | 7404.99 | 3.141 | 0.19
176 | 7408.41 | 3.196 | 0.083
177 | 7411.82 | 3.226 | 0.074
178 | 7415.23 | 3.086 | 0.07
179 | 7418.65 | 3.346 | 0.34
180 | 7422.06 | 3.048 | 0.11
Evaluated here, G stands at -1.19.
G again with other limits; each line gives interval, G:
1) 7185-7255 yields -1.16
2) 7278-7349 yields -1.23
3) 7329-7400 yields -1.25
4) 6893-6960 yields -1.25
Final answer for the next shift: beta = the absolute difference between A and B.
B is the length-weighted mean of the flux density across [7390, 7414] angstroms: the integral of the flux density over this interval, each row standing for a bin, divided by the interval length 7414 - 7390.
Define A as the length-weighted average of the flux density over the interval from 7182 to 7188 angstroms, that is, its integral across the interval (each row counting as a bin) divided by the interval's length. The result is 0.35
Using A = 2.88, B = 3.23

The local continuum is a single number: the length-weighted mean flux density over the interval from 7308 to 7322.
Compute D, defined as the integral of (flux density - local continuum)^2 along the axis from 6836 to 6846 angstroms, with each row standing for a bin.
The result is 0.1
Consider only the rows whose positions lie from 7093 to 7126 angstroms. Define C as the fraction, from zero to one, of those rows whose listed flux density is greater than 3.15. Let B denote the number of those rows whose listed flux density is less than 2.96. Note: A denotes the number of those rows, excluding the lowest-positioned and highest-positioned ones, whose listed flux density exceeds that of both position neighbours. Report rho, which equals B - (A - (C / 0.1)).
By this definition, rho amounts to 5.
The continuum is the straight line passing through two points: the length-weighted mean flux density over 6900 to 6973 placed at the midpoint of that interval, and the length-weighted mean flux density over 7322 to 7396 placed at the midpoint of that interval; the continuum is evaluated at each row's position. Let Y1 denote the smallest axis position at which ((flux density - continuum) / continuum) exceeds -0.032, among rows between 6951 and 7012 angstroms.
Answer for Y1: 6952.24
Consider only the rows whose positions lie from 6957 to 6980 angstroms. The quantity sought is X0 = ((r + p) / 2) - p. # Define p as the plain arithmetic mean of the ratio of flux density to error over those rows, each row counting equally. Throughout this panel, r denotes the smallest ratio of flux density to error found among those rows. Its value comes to -6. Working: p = 36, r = 23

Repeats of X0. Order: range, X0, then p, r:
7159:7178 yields -4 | 29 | 21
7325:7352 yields -11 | 30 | 7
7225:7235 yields -3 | 39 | 33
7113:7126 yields -1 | 42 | 40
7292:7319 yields -8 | 29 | 13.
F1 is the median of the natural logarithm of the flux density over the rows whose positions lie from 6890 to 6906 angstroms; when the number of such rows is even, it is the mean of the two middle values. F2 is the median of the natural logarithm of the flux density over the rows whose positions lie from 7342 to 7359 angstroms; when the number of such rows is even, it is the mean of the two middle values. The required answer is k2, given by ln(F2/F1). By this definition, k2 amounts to -0.022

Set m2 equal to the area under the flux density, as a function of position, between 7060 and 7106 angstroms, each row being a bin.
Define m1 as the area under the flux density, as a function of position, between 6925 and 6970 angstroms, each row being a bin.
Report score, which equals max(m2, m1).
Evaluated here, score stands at 141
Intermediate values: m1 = 141.3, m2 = 138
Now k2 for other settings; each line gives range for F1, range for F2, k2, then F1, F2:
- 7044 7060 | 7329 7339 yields 0.000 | 1.15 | 1.15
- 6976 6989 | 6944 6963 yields 0.003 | 1.14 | 1.15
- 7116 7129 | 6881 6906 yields 0.071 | 1.07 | 1.15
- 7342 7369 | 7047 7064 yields 0.011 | 1.12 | 1.13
